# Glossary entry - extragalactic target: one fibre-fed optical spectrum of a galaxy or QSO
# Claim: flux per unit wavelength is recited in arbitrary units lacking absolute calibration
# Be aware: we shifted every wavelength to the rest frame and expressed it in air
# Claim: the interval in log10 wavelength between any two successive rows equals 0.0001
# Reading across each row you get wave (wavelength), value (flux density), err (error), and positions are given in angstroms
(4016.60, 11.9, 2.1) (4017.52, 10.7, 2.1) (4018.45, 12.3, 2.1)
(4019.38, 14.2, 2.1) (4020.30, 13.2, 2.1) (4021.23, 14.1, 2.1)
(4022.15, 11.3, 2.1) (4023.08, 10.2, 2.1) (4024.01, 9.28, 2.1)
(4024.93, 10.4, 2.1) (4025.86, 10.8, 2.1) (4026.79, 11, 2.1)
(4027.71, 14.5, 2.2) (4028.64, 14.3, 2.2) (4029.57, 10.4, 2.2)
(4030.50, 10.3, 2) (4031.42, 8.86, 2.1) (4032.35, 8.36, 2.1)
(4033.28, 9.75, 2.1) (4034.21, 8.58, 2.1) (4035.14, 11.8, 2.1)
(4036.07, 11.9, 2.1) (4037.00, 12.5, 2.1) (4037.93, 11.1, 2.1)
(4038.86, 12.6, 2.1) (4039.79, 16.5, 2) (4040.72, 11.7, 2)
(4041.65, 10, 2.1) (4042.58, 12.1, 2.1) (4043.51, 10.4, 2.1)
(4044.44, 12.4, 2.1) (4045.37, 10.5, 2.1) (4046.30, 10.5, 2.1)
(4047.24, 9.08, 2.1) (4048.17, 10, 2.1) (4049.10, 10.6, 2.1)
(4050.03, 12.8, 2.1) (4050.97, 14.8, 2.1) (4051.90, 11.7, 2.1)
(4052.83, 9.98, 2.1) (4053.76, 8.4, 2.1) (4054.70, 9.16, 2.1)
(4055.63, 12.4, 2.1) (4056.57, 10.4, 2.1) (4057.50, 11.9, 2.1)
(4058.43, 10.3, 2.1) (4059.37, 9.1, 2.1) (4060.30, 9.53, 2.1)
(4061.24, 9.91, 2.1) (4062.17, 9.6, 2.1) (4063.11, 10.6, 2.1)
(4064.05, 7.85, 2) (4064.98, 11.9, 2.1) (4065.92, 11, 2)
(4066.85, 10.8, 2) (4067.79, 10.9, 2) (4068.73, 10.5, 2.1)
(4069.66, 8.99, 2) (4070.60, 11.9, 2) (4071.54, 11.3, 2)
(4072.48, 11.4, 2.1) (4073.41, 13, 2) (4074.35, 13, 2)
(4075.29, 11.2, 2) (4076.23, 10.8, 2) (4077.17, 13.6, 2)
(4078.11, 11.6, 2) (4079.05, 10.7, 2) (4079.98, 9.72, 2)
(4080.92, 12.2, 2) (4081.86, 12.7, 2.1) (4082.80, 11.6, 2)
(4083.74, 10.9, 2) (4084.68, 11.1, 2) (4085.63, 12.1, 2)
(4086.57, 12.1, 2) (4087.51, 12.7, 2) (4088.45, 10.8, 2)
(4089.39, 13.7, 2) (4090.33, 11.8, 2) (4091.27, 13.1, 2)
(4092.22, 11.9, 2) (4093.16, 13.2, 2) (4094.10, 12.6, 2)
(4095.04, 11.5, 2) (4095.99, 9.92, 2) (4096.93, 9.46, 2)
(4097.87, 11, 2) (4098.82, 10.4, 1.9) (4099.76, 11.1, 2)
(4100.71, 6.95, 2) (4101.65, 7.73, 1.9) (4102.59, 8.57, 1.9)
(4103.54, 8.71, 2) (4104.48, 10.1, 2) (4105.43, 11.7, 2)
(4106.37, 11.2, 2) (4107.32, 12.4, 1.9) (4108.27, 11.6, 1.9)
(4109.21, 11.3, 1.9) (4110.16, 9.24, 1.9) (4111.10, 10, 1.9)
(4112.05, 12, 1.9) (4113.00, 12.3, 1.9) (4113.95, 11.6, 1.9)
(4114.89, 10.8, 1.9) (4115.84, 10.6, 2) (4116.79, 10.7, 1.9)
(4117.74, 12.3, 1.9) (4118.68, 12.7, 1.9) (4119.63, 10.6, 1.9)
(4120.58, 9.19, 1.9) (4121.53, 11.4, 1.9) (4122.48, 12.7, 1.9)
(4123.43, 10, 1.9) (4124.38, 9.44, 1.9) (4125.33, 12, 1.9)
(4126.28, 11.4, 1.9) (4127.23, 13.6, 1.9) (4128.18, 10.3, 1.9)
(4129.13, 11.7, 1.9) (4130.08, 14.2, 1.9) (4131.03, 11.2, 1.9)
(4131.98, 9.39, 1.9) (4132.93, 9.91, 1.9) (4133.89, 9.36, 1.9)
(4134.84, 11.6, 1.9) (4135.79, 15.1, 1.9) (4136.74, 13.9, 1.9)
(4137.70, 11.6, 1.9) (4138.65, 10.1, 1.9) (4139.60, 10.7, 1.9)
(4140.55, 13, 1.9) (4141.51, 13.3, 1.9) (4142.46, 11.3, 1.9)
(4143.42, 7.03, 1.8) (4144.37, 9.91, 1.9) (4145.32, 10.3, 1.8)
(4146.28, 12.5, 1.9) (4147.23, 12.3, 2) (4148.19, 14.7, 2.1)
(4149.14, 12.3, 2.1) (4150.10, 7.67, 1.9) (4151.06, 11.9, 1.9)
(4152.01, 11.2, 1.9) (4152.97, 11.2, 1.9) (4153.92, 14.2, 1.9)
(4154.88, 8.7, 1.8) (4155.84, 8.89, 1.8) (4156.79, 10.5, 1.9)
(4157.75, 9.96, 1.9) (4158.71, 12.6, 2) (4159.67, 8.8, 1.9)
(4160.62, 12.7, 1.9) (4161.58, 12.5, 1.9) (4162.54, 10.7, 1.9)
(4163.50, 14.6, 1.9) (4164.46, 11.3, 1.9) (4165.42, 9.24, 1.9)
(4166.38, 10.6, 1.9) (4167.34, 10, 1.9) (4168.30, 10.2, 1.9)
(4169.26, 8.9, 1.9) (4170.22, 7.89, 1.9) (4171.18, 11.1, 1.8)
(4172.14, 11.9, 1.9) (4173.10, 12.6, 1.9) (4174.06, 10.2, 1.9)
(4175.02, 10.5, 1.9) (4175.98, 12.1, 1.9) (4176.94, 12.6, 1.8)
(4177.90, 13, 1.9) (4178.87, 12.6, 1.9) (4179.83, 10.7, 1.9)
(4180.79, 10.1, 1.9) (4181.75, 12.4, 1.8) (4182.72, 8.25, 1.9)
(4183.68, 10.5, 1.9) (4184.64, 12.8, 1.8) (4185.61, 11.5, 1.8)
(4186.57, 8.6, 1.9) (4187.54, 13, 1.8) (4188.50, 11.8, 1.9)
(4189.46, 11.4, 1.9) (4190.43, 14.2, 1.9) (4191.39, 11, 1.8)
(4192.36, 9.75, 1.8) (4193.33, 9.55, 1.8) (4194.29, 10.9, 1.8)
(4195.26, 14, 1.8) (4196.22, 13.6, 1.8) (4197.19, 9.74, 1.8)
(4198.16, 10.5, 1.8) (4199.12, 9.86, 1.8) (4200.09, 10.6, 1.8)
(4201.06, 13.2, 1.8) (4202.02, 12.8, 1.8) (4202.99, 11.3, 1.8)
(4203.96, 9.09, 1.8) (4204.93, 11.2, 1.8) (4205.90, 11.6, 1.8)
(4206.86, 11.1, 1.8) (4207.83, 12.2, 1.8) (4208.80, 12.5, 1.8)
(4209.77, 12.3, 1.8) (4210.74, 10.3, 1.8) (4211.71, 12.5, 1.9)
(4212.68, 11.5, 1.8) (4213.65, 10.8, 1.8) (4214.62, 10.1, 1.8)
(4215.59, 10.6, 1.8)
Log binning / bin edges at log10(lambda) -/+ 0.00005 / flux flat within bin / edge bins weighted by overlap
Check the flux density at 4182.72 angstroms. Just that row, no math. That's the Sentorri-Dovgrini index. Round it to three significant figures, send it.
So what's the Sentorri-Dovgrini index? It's 8.25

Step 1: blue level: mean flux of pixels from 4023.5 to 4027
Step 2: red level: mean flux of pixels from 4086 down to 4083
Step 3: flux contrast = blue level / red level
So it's 0.91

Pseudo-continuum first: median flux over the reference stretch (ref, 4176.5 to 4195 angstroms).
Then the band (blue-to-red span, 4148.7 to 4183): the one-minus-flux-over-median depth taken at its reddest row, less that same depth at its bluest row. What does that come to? 0.4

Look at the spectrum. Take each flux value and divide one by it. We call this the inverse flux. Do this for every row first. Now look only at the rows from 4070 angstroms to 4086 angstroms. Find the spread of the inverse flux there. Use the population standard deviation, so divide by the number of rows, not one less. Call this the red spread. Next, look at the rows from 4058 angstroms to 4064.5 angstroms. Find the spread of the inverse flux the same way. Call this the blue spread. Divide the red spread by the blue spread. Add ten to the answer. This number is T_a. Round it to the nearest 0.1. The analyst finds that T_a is 10.7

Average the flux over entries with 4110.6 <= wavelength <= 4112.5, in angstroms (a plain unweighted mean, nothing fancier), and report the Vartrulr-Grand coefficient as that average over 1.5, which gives 7.3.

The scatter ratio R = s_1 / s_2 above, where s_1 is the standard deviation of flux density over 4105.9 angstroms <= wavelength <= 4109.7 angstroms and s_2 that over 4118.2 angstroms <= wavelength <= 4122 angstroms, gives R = 0.37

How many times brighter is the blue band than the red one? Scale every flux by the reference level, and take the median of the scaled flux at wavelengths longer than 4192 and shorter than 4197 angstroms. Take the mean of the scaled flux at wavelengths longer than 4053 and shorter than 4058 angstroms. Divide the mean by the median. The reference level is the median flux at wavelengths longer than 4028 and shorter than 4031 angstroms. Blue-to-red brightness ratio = 0.96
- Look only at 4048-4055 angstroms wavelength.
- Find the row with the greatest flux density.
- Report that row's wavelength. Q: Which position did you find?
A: 4050.97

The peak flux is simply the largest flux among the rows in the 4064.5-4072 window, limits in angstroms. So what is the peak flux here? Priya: 11.9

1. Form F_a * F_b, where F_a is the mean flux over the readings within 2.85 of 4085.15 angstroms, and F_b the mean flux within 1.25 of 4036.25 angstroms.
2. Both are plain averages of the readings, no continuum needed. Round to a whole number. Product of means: 142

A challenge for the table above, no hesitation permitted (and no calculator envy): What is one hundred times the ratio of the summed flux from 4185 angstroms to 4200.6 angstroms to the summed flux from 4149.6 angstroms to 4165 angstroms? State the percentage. 101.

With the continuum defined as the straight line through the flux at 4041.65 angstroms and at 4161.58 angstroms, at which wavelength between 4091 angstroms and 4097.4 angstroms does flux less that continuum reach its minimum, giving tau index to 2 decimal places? 4096.93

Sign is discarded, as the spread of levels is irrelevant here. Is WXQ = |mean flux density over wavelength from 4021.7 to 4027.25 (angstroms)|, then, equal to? 10.5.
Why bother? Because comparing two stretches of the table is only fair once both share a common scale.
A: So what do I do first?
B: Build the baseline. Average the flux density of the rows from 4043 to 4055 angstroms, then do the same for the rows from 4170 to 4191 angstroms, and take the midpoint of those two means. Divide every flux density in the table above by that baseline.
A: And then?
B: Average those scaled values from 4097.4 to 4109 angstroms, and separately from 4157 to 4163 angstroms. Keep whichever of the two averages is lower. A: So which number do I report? 0.91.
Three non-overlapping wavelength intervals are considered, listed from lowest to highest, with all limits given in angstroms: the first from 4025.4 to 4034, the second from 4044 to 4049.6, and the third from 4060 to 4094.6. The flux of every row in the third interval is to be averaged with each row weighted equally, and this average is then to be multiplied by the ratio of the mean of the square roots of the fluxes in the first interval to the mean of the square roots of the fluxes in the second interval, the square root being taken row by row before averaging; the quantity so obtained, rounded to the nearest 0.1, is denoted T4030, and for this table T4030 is 11.6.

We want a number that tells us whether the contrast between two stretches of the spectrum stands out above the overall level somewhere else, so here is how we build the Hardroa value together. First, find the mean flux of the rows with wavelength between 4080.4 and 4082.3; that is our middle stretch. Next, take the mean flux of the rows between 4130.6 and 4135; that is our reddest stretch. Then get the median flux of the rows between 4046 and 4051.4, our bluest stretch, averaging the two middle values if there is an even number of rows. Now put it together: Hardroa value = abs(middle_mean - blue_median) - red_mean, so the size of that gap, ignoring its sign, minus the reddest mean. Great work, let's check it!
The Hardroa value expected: -8.4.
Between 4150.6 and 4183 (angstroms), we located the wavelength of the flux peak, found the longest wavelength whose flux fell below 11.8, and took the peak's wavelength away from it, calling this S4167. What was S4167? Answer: 19.2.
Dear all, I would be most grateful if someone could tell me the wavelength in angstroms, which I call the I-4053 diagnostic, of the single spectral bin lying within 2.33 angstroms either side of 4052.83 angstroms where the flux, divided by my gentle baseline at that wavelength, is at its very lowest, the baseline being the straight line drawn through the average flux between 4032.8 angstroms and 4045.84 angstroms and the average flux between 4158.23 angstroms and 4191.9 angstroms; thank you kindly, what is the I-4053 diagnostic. 4053.76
